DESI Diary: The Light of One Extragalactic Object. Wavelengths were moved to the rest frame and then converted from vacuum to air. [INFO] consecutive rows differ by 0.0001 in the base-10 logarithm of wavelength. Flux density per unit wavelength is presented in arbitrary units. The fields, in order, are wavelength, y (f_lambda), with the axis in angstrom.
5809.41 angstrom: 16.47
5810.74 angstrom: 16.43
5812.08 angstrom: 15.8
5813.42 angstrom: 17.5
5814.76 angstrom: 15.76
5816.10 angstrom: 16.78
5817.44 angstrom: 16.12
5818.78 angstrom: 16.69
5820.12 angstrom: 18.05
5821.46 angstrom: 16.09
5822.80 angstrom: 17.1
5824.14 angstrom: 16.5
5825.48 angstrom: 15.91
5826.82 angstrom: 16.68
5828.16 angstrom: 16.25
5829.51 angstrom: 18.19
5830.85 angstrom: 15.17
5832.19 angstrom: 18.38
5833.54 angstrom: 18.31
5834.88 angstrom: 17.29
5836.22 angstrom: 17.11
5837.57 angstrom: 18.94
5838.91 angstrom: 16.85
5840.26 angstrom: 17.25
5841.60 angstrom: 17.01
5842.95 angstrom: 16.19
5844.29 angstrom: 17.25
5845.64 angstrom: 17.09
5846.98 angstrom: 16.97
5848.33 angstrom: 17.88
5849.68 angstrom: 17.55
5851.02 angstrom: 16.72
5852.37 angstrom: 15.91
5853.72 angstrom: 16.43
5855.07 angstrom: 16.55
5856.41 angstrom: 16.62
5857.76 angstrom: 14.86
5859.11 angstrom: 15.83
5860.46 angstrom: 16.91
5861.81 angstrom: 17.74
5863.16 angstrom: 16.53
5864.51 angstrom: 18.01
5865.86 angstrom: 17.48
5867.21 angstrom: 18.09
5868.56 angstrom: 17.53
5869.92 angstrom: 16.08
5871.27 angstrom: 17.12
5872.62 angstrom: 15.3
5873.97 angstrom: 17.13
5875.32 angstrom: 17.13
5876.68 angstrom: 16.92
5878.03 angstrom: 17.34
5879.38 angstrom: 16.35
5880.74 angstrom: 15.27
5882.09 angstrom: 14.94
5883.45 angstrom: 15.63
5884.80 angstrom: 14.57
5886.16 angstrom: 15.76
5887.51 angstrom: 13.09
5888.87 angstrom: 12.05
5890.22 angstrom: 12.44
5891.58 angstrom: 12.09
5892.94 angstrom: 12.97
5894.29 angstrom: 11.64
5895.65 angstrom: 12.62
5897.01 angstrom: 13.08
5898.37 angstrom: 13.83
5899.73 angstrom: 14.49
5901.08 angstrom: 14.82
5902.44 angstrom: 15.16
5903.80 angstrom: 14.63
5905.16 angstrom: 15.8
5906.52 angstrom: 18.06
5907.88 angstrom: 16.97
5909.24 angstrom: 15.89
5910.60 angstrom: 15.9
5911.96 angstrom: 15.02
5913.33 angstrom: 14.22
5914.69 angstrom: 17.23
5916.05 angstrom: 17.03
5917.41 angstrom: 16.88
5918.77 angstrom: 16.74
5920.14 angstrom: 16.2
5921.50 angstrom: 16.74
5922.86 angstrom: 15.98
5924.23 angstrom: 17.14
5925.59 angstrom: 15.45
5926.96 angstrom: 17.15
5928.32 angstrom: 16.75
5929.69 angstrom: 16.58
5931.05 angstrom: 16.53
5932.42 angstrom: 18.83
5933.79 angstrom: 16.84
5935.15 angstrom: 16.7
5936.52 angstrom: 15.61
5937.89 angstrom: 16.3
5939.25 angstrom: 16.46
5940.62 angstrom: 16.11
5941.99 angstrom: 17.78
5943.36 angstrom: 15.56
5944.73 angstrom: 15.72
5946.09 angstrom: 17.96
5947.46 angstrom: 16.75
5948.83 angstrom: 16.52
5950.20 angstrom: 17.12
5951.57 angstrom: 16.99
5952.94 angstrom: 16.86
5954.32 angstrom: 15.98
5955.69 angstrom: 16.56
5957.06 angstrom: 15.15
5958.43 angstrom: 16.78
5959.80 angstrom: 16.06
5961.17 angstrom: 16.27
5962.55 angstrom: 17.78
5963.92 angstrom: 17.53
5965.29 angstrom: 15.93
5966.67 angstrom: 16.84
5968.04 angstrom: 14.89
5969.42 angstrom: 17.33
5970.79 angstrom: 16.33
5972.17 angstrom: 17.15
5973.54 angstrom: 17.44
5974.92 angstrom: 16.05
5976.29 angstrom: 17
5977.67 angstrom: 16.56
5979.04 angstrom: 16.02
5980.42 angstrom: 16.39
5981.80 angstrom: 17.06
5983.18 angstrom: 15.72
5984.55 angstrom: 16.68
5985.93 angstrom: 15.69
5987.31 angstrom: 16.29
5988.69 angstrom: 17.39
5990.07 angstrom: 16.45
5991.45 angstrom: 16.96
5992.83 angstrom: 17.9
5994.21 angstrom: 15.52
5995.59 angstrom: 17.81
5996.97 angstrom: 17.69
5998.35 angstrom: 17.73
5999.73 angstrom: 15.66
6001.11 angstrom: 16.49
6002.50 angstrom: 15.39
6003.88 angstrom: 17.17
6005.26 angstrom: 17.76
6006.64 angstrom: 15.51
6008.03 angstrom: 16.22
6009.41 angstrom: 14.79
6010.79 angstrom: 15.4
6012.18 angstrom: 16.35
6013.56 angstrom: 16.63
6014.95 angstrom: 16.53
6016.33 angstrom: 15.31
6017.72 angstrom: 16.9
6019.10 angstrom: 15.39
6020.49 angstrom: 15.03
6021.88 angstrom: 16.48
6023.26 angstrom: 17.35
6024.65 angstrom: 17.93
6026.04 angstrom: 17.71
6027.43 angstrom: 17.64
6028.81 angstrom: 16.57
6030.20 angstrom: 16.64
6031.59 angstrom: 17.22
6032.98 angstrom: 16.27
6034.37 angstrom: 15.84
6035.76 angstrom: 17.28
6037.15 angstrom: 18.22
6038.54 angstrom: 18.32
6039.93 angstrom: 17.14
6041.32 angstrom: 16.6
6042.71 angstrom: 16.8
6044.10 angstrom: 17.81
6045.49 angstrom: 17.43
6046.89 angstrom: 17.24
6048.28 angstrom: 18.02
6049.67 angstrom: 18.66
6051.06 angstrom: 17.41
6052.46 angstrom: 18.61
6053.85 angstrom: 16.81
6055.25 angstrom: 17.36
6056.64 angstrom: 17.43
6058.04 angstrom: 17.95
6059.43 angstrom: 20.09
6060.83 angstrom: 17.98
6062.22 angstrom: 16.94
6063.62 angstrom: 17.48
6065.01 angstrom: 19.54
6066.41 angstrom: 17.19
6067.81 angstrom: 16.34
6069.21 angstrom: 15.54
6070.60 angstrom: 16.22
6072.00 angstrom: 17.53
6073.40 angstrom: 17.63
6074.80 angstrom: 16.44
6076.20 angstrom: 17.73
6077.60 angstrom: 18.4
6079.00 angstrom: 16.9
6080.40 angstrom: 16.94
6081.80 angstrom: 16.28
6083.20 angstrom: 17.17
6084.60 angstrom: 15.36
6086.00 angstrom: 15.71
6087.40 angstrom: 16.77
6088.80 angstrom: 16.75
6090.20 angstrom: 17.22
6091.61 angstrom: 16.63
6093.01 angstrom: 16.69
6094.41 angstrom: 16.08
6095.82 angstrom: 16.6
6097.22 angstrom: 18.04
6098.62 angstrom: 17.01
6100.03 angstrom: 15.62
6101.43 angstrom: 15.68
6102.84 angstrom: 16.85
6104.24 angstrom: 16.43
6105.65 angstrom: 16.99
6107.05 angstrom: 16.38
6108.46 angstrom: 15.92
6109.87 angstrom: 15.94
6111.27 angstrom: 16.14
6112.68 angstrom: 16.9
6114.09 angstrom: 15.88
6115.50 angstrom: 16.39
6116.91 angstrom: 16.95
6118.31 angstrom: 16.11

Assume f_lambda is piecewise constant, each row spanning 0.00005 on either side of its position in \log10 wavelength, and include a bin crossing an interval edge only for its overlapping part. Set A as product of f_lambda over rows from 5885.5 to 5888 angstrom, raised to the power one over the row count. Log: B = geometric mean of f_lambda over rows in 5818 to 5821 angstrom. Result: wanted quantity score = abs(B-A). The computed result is 3.0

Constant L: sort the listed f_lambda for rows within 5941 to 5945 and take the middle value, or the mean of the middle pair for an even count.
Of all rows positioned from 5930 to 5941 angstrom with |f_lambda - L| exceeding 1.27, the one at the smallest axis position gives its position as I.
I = 5932.42 angstrom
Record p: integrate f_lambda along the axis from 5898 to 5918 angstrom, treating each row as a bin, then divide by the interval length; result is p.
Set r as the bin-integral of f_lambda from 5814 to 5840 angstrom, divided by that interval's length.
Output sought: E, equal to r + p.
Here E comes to 32.7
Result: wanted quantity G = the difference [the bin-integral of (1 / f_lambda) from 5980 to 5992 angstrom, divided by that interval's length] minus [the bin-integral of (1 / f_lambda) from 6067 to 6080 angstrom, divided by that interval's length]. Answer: 0.002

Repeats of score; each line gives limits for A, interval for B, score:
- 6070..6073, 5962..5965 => 0.8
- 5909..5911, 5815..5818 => 0.6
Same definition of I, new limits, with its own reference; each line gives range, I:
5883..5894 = 5887.51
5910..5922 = 5913.33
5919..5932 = 5924.23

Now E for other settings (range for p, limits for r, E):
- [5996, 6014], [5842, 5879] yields 33.2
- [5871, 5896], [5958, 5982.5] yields 31.4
